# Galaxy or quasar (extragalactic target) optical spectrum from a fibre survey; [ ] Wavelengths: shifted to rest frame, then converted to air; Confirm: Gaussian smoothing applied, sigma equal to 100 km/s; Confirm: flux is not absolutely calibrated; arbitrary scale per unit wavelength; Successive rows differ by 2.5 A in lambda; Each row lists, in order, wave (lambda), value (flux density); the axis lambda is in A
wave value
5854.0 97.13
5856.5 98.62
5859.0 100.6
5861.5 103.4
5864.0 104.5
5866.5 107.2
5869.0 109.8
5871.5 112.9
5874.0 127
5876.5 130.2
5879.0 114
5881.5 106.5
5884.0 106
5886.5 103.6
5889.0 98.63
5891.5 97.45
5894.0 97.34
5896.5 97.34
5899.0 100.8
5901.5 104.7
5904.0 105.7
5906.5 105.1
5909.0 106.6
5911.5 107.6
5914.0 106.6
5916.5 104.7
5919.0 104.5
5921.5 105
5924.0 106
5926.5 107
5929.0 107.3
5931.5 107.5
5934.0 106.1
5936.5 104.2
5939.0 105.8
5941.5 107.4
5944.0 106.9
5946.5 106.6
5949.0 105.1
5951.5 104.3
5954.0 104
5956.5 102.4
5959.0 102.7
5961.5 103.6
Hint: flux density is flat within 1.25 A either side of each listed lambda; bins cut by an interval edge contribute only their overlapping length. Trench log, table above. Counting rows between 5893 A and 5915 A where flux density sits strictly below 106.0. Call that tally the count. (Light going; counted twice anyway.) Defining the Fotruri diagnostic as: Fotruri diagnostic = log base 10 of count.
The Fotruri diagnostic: 0.78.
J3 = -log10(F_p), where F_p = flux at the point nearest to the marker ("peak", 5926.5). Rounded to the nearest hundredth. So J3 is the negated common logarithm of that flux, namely -2.03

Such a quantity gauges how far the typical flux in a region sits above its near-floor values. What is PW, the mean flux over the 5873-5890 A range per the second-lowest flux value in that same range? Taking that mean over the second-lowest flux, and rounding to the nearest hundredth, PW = 1.08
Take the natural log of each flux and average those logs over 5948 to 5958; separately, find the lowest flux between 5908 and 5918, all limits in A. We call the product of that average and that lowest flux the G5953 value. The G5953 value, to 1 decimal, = 486.2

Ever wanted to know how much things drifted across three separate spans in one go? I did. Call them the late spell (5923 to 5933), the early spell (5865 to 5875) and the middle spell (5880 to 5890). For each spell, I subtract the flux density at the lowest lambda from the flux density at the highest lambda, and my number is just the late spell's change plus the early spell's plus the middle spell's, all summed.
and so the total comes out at 13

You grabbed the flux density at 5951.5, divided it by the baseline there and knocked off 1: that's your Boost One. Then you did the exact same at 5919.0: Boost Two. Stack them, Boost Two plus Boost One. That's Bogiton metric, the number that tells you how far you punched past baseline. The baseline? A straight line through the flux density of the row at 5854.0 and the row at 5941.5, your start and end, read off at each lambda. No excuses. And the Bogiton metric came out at -0.042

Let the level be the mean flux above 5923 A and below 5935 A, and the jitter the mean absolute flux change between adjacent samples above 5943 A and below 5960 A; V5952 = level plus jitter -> 108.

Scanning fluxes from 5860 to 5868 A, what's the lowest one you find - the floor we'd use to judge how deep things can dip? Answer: 103.4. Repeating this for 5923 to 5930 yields 106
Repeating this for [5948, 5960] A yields 102.4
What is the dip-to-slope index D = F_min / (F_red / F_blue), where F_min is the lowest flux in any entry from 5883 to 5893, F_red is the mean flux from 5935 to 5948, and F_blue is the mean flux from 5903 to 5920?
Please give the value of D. 97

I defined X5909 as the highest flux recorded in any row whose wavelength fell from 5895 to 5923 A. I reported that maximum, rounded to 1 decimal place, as 107.6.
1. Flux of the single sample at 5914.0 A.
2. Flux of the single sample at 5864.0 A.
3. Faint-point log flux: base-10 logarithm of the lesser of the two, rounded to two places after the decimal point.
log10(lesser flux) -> 2.02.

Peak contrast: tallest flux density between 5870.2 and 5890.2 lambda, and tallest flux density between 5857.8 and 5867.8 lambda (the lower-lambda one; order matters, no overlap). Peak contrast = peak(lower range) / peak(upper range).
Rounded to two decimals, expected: 0.82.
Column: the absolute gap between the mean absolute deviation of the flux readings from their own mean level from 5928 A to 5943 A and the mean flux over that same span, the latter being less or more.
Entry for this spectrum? 105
